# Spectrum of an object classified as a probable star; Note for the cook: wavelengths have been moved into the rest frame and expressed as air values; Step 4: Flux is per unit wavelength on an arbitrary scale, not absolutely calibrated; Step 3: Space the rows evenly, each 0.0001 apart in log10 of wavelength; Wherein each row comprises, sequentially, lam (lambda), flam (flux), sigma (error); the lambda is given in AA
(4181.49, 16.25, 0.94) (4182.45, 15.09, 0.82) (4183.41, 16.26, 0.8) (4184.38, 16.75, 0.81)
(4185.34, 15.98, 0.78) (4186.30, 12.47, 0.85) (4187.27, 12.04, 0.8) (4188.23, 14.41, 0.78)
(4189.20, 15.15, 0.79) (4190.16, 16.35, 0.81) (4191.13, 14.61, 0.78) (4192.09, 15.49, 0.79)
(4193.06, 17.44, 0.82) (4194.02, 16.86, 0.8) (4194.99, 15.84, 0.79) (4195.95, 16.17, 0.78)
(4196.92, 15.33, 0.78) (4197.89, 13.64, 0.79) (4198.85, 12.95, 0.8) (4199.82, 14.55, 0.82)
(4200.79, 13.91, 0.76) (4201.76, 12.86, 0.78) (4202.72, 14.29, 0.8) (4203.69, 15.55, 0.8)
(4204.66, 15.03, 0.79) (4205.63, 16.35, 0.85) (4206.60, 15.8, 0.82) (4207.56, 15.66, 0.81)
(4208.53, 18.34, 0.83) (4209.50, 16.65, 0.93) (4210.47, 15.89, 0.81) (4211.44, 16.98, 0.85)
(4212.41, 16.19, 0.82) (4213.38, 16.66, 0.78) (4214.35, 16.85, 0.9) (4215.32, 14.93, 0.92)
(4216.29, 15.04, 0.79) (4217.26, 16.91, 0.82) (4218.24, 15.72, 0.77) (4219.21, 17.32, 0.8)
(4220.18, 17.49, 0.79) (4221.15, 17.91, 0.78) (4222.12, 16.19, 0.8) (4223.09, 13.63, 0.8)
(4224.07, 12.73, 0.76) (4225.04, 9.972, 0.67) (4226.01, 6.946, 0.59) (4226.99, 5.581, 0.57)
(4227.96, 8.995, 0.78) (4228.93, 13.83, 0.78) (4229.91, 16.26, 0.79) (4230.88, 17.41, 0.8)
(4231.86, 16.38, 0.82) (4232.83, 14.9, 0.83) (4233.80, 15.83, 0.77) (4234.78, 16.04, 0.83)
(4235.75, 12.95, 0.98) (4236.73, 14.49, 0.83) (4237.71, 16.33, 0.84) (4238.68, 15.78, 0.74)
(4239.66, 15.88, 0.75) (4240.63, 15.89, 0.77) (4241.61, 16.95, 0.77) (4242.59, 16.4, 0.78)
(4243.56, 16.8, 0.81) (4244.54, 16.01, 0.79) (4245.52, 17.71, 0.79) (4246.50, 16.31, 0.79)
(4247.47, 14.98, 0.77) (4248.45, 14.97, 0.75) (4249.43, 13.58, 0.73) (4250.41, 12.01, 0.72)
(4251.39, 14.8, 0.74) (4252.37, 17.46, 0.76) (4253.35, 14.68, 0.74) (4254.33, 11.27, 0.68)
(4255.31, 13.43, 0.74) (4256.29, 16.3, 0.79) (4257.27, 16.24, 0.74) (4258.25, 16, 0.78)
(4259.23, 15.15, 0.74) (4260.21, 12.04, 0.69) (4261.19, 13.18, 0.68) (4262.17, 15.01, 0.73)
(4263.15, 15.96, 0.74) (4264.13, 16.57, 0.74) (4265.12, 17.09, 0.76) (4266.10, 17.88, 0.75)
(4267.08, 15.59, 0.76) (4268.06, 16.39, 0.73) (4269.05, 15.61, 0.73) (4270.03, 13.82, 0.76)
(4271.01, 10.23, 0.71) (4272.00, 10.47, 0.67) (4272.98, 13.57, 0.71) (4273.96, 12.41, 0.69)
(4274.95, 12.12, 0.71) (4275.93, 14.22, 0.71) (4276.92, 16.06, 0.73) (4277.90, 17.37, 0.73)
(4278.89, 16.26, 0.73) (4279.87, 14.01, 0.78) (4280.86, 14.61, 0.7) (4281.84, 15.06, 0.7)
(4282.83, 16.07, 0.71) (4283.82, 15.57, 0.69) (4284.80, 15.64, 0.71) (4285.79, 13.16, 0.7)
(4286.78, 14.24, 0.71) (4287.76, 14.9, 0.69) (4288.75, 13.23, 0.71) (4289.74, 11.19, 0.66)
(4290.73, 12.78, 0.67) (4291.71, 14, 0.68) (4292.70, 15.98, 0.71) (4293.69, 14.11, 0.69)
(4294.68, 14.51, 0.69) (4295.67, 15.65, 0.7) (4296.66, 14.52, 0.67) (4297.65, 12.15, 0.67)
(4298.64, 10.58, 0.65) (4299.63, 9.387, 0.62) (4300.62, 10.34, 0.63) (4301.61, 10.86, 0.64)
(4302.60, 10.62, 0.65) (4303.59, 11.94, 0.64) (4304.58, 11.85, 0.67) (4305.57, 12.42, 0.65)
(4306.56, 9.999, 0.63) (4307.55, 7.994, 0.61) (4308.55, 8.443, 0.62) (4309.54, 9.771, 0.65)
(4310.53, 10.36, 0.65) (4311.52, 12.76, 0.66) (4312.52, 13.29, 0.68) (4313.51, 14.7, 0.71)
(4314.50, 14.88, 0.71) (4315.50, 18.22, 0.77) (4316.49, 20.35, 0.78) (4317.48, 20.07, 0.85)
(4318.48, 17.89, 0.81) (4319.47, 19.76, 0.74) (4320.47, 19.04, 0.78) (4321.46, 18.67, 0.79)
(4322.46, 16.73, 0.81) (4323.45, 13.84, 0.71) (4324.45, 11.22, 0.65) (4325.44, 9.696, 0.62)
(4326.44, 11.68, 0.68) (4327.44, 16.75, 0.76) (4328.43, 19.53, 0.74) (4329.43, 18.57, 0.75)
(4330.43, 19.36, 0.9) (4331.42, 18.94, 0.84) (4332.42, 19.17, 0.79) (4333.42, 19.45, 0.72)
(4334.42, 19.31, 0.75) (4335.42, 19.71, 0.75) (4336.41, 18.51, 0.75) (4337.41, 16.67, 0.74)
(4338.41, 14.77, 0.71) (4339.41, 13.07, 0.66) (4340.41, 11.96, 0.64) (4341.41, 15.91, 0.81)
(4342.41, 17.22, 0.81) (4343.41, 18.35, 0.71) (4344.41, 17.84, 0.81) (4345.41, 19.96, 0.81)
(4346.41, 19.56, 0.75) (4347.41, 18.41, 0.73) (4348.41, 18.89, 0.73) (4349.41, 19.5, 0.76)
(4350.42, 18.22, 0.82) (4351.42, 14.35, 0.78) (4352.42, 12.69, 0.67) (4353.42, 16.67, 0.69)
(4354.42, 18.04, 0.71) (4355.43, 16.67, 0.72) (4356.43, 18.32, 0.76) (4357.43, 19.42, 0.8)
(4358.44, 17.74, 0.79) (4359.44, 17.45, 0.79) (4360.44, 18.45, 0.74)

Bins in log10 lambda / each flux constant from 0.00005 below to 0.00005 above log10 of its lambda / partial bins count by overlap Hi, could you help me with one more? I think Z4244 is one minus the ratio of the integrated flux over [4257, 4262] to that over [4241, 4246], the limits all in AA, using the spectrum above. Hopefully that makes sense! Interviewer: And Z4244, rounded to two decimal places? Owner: 0.13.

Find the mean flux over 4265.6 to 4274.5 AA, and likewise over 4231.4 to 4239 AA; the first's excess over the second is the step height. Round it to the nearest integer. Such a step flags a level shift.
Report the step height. -1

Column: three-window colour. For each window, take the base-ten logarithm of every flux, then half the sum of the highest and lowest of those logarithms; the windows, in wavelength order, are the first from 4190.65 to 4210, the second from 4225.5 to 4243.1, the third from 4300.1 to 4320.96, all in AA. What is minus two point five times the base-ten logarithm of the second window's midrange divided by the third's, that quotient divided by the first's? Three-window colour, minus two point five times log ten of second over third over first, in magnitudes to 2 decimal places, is 0.30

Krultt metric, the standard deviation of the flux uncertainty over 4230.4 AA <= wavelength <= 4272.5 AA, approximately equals 0.053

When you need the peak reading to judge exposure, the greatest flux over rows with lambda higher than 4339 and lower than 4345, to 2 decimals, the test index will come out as 18.35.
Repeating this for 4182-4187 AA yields 16.75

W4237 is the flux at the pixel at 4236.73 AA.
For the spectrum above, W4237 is 14.49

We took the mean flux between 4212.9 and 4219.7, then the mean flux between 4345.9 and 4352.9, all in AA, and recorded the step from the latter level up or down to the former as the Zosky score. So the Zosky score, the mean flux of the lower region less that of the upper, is -1.2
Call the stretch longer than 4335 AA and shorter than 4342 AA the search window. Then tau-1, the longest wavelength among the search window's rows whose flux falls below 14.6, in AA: 4340.41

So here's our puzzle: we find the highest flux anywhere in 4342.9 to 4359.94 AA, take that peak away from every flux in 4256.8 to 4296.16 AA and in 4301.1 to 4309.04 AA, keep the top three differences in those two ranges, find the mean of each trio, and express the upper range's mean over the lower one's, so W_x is 3.14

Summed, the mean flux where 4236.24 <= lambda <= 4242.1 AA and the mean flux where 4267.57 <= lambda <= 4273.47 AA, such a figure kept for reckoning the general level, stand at 29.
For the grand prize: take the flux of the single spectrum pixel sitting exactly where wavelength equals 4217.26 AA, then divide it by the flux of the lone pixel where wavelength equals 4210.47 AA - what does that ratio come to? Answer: 1.06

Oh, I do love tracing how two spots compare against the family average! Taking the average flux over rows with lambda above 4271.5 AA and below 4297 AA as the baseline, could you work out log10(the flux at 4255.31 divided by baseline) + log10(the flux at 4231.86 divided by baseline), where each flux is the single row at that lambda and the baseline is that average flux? 0.03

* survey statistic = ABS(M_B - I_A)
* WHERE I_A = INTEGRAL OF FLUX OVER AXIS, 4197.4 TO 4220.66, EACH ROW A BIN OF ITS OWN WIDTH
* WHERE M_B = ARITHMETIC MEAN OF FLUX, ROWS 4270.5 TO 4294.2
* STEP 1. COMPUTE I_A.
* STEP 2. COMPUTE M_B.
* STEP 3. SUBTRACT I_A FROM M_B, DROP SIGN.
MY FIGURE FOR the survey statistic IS 350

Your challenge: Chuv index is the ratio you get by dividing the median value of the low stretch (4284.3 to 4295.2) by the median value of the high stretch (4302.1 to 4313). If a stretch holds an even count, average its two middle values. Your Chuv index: 1.3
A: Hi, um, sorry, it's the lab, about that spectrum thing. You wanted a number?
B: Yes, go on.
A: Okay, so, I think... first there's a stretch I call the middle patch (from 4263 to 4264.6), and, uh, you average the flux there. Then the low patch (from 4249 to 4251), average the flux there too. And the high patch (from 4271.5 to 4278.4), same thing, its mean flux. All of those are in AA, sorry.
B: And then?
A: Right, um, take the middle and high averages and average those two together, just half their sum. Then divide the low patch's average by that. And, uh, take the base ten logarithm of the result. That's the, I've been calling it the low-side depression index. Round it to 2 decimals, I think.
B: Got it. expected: -0.07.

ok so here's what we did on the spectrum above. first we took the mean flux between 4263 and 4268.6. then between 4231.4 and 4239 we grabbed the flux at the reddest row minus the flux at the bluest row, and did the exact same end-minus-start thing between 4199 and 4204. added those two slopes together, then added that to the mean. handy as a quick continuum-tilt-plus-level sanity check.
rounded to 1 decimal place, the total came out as 17.0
